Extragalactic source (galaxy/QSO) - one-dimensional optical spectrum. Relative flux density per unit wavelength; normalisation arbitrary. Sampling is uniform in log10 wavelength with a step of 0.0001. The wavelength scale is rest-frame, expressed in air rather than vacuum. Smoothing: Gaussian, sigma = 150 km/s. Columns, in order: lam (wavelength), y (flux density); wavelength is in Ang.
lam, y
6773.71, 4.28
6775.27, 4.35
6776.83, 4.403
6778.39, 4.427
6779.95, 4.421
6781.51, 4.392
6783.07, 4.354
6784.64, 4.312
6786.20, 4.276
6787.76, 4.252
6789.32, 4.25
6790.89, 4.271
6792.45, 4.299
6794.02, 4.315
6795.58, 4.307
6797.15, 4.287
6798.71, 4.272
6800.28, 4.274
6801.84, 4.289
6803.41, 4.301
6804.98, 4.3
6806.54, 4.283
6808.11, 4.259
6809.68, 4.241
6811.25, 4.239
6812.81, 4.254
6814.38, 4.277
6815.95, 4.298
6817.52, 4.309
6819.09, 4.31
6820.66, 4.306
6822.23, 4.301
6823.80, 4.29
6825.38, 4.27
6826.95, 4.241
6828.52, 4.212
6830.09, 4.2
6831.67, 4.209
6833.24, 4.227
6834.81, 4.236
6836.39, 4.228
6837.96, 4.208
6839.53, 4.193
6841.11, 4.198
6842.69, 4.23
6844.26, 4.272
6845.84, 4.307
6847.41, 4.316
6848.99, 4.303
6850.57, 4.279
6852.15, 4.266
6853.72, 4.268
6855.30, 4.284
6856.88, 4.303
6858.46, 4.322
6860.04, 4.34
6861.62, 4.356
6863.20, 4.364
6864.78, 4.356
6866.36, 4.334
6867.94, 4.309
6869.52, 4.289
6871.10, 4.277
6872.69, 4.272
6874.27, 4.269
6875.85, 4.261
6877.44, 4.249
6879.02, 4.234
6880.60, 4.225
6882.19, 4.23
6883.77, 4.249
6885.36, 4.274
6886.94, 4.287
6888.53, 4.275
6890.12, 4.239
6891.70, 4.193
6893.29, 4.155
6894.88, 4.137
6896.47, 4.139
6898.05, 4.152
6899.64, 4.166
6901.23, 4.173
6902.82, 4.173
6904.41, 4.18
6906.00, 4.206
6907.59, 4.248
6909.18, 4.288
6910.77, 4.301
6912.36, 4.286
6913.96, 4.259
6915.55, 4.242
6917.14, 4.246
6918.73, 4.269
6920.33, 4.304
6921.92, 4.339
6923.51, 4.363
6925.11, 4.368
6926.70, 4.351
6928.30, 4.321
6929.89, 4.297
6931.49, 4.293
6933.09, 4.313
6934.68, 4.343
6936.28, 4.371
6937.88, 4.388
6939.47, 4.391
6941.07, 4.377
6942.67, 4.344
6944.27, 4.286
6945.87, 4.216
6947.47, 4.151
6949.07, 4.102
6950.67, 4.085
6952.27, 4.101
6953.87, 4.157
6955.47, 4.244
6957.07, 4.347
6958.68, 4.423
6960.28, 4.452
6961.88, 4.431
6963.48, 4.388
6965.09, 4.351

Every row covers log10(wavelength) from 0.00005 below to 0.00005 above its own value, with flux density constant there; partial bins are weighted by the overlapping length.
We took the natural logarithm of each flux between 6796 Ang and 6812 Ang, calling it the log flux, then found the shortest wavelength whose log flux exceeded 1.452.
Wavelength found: 6797.15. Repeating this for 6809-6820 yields 6814.38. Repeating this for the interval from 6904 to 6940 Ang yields 6909.18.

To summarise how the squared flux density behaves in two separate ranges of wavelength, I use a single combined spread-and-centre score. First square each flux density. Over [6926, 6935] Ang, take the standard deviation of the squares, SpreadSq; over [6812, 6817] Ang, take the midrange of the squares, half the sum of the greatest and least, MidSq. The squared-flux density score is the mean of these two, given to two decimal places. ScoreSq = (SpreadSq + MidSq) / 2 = 9.24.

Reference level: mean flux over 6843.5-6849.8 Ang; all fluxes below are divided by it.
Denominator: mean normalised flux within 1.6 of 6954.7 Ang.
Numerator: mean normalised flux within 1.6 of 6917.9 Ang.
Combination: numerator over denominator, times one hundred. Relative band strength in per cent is 101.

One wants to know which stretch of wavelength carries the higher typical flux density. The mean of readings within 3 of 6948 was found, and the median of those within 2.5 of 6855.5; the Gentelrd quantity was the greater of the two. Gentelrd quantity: 4.28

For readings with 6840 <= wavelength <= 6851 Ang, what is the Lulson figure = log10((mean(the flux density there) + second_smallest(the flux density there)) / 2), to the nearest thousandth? 0.628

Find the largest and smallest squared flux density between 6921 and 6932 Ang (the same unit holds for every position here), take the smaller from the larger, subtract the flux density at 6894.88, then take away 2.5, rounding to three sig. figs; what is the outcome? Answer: -5.99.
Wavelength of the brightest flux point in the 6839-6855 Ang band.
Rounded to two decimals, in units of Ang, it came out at 6847.41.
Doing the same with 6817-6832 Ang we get 6819.09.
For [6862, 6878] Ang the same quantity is 6863.20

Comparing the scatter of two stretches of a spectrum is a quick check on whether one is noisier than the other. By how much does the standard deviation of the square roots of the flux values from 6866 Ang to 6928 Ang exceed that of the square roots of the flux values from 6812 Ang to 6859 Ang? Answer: 0.005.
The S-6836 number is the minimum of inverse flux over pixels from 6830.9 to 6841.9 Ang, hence 0.236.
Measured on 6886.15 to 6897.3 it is 0.233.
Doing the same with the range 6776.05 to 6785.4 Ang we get 0.226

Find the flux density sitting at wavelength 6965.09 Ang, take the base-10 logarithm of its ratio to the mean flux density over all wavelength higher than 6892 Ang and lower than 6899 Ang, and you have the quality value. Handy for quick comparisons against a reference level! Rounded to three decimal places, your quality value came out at 0.021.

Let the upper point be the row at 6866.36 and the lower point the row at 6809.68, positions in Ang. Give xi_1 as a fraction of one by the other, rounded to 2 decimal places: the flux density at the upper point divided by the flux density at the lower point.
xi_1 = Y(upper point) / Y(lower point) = 1.02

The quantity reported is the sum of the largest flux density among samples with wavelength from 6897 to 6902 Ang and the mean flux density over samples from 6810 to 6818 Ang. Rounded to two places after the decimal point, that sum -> 8.45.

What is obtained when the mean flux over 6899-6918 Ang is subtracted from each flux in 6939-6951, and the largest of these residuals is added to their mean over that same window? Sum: 0.174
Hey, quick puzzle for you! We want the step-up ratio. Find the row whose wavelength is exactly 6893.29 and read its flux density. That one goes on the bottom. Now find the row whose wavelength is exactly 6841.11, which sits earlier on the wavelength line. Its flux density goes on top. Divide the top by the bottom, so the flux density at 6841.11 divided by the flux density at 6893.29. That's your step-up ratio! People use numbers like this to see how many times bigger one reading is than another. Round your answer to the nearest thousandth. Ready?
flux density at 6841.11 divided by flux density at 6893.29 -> 1.010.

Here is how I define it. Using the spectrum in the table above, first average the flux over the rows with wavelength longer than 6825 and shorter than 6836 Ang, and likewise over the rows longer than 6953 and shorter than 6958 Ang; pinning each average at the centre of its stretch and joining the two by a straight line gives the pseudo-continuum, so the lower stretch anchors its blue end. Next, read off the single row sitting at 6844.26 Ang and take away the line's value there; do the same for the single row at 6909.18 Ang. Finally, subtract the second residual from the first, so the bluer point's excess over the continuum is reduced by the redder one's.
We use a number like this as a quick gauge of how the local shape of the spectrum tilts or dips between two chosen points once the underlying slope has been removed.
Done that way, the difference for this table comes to -0.005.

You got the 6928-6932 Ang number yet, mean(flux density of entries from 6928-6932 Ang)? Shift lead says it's 4.30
